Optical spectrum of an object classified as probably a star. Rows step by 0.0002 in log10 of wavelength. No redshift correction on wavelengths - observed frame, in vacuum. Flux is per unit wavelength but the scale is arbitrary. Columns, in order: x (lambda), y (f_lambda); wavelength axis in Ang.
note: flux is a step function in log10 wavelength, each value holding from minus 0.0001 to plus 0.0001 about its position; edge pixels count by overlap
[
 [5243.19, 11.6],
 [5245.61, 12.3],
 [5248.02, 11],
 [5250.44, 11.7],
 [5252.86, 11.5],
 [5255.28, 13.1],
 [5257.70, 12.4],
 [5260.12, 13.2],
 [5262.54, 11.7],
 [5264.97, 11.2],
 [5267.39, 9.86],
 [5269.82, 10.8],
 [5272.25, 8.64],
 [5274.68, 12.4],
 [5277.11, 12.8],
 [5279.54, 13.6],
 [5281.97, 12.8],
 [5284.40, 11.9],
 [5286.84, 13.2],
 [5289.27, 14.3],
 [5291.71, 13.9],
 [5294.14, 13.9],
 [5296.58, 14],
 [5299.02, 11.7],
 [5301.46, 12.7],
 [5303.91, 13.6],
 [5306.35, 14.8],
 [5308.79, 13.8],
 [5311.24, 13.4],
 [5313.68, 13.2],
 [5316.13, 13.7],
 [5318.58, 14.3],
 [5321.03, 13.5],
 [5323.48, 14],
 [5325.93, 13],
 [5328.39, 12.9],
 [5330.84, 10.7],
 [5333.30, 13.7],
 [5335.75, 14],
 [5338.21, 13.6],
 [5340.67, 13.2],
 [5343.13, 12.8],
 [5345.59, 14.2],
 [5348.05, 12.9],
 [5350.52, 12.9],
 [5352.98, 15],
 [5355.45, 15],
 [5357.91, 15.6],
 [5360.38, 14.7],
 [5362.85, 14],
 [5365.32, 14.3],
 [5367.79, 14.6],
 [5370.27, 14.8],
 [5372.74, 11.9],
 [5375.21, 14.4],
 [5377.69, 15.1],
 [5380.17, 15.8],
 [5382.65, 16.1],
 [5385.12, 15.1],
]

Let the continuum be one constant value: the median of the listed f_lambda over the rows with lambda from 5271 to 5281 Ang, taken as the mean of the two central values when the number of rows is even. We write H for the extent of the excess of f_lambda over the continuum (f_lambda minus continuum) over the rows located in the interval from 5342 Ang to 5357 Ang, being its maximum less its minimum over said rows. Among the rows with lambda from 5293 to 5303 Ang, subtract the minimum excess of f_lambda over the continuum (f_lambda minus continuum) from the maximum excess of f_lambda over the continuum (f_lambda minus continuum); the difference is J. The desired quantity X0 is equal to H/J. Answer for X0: 1.0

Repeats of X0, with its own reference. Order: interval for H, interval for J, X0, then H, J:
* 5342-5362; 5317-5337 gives 0.8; 2.8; 3.6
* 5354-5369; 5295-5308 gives 0.5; 1.6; 3.1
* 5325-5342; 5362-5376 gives 1.1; 3.3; 2.9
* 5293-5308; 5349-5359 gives 1.1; 3.1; 2.7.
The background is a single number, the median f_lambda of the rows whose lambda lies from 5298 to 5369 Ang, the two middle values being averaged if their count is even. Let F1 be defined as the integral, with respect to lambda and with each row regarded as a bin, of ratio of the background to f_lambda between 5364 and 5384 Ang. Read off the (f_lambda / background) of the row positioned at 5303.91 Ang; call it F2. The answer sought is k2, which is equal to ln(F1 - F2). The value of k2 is 2.9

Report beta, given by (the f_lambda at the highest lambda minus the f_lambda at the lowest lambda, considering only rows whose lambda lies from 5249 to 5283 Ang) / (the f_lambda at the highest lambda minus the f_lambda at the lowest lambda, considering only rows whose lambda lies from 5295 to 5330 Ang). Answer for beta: -1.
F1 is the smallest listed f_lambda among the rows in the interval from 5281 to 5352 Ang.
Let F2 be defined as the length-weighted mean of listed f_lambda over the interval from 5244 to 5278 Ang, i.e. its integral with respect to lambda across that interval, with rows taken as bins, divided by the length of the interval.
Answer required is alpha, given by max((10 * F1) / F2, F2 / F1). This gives 9.2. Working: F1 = 10.7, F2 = 11.6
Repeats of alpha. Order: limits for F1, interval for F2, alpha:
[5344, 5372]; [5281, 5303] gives 9.8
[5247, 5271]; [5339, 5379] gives 7.0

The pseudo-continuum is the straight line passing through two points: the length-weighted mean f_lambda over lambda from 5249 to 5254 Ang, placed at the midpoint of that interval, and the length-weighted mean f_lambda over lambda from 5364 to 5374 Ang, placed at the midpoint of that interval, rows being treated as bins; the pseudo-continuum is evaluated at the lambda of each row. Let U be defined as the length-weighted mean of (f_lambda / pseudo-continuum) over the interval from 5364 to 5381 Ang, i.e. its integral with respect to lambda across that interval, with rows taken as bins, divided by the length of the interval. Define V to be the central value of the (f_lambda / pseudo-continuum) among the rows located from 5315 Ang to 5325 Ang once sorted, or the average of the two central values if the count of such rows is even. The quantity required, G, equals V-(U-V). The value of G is 1.11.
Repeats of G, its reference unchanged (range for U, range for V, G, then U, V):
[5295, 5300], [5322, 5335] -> 0.95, 1.04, 1.00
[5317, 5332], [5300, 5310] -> 1.16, 1.01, 1.08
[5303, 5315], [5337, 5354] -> 0.90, 1.08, 0.99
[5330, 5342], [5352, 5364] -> 1.21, 0.99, 1.10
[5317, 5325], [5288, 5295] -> 1.18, 1.07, 1.12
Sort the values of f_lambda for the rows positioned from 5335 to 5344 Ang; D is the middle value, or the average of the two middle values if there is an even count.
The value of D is 13.4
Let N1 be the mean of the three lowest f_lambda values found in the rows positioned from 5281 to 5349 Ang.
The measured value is 11.4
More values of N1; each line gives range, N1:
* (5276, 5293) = 12.5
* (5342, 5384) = 12.5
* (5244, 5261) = 11.4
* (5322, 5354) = 12.1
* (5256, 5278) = 9.8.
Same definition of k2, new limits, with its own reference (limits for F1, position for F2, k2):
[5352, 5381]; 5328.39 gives 3.3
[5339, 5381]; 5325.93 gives 3.7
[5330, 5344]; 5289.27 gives 2.6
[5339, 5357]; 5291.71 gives 2.8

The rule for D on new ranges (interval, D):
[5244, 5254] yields 11.6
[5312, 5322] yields 13.6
